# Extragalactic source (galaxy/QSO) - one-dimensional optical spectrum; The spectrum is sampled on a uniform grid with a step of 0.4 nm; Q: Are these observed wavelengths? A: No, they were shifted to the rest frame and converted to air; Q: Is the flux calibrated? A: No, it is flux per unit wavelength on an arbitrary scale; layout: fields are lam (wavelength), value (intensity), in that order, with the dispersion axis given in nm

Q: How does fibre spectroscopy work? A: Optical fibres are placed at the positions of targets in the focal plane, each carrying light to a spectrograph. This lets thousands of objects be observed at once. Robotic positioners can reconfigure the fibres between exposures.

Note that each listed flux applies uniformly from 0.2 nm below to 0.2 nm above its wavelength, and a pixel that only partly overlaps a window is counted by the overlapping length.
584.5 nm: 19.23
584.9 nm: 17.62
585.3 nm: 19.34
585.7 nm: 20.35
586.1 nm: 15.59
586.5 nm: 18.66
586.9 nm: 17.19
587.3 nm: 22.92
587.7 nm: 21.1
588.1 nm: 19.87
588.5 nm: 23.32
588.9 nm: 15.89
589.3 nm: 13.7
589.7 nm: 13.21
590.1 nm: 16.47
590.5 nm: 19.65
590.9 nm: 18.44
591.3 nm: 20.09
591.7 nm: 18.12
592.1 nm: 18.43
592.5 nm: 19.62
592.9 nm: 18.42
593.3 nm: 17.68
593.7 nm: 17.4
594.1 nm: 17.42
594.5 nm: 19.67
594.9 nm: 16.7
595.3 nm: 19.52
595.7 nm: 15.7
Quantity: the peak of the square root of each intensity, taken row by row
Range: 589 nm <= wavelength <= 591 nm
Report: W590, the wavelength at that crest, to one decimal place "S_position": 590.5 nm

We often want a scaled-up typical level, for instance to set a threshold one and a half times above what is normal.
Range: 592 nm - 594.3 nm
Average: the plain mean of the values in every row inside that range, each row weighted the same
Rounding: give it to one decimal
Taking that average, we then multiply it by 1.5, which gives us 27.2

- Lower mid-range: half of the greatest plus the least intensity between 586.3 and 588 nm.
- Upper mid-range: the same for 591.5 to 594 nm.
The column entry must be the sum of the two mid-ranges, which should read 38.6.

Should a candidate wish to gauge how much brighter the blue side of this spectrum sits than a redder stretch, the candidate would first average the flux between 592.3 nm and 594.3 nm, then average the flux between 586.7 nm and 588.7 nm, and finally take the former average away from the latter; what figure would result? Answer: 2.8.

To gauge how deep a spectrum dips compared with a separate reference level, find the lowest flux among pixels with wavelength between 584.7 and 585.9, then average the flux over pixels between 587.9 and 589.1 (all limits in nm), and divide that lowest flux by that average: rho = 0.89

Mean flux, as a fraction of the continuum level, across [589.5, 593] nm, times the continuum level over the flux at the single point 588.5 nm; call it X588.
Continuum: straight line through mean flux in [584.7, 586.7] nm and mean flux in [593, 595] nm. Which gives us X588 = 0.78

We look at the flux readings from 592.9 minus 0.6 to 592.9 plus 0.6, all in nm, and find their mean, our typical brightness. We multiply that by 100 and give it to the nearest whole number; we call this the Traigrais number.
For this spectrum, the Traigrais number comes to 1857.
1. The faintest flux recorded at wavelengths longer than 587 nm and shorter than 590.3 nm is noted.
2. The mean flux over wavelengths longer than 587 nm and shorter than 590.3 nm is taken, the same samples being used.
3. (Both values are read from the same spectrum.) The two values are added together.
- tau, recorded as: 31.5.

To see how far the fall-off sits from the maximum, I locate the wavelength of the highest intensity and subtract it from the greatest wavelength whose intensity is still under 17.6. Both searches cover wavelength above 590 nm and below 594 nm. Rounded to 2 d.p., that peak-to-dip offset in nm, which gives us 2.40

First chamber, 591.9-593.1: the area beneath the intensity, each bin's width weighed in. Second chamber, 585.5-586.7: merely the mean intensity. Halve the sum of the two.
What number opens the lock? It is 20.4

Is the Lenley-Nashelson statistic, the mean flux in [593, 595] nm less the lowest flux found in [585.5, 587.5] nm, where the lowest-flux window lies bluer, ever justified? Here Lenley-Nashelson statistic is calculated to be 2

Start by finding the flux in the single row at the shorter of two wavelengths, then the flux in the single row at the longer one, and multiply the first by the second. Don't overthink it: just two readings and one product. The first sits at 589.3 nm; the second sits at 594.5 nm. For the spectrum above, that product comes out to 269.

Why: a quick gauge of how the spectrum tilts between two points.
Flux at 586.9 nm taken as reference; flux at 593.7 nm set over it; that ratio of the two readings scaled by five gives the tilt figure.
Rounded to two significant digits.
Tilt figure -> 5.1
